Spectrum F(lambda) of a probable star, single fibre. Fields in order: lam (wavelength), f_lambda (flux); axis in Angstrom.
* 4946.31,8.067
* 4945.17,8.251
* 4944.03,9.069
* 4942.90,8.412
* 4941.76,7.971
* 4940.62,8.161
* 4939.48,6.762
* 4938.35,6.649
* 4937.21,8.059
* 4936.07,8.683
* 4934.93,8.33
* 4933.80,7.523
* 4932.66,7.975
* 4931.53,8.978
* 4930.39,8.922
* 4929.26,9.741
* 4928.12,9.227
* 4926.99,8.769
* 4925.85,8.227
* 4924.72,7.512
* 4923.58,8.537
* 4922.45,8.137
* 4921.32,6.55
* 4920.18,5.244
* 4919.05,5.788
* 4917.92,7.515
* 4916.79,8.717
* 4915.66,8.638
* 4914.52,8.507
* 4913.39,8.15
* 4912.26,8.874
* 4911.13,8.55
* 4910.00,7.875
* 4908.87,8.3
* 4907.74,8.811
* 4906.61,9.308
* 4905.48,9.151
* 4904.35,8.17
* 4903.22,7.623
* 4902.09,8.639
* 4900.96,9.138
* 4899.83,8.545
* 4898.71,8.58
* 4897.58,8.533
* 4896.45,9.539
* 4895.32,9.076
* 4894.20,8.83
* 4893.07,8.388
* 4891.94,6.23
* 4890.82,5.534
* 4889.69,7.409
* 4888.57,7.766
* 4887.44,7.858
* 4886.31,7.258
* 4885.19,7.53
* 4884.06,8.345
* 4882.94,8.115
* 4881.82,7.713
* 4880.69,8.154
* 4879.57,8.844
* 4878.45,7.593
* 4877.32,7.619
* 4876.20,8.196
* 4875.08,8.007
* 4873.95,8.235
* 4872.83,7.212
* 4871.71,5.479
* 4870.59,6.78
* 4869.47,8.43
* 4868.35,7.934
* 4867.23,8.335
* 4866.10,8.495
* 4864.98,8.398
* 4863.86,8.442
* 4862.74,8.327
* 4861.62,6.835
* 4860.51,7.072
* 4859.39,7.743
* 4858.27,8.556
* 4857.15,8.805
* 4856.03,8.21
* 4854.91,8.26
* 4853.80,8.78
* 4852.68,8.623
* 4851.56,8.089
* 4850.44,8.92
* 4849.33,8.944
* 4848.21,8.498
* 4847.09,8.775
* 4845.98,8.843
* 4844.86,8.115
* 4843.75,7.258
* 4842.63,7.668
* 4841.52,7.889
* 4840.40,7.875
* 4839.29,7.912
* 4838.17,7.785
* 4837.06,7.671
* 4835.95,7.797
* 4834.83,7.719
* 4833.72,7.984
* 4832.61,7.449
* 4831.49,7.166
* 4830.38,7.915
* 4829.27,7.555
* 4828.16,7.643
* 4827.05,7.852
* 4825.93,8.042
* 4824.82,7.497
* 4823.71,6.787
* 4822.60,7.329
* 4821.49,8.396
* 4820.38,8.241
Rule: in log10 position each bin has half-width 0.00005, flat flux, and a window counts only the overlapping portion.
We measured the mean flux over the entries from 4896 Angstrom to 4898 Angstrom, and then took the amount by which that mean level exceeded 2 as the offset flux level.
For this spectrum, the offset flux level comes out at 7.0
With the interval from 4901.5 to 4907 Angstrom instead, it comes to 6.6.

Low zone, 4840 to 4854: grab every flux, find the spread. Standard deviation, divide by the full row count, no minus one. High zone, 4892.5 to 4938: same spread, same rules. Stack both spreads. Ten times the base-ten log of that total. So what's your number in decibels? 1.5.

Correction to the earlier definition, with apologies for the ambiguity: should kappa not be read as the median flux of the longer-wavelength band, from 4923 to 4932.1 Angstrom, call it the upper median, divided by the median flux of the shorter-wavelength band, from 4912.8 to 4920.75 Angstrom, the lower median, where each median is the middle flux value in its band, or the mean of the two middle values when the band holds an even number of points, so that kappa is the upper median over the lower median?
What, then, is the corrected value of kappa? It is 1.09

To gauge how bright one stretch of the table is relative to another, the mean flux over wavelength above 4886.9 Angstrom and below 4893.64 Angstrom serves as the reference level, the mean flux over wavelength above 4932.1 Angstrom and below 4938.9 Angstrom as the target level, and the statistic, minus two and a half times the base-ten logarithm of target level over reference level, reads -0.10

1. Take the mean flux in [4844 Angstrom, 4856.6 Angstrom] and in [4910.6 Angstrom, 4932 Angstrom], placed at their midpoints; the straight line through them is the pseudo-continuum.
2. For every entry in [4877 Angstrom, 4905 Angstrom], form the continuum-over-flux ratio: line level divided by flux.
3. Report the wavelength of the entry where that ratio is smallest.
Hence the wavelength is 4896.45 Angstrom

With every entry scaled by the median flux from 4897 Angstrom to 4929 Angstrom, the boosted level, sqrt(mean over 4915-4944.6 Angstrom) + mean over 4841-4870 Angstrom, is 1.934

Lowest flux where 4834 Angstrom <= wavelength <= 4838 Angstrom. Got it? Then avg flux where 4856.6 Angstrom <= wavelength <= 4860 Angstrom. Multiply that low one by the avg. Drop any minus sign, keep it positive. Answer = 64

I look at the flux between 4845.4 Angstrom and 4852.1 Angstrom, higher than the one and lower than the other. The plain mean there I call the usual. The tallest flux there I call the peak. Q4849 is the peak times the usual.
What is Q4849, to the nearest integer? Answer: 78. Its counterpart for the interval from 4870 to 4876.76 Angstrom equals 60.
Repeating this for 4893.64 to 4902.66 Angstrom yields 85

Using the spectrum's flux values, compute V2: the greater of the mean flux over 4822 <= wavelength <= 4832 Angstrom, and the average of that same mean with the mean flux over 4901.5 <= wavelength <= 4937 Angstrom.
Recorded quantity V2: 7.88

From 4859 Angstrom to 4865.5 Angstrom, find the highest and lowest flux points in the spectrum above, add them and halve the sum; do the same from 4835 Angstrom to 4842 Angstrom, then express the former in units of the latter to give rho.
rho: 0.98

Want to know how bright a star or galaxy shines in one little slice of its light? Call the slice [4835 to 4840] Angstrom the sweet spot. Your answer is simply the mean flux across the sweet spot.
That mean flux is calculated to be 7.79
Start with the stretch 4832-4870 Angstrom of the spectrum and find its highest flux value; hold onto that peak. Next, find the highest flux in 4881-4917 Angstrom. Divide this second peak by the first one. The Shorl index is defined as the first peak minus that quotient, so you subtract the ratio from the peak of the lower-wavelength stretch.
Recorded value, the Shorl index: 7.88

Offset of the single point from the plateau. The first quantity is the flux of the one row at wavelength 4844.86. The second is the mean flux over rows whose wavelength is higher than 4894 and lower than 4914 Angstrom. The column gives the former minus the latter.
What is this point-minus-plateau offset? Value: -0.53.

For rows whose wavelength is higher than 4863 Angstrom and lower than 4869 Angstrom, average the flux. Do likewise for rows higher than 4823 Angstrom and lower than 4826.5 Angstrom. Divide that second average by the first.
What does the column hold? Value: 0.89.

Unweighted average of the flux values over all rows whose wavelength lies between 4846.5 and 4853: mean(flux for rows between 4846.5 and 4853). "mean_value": 8.64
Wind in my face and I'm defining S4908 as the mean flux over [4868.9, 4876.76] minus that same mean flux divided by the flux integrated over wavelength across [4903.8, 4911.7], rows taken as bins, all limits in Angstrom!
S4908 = 7.37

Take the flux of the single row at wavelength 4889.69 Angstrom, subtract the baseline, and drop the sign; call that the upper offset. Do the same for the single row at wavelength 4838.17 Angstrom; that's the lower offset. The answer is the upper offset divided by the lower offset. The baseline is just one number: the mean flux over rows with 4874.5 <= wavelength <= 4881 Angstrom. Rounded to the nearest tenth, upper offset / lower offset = 2.3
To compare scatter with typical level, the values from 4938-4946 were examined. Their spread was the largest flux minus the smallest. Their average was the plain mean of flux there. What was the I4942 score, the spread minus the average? -5.5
